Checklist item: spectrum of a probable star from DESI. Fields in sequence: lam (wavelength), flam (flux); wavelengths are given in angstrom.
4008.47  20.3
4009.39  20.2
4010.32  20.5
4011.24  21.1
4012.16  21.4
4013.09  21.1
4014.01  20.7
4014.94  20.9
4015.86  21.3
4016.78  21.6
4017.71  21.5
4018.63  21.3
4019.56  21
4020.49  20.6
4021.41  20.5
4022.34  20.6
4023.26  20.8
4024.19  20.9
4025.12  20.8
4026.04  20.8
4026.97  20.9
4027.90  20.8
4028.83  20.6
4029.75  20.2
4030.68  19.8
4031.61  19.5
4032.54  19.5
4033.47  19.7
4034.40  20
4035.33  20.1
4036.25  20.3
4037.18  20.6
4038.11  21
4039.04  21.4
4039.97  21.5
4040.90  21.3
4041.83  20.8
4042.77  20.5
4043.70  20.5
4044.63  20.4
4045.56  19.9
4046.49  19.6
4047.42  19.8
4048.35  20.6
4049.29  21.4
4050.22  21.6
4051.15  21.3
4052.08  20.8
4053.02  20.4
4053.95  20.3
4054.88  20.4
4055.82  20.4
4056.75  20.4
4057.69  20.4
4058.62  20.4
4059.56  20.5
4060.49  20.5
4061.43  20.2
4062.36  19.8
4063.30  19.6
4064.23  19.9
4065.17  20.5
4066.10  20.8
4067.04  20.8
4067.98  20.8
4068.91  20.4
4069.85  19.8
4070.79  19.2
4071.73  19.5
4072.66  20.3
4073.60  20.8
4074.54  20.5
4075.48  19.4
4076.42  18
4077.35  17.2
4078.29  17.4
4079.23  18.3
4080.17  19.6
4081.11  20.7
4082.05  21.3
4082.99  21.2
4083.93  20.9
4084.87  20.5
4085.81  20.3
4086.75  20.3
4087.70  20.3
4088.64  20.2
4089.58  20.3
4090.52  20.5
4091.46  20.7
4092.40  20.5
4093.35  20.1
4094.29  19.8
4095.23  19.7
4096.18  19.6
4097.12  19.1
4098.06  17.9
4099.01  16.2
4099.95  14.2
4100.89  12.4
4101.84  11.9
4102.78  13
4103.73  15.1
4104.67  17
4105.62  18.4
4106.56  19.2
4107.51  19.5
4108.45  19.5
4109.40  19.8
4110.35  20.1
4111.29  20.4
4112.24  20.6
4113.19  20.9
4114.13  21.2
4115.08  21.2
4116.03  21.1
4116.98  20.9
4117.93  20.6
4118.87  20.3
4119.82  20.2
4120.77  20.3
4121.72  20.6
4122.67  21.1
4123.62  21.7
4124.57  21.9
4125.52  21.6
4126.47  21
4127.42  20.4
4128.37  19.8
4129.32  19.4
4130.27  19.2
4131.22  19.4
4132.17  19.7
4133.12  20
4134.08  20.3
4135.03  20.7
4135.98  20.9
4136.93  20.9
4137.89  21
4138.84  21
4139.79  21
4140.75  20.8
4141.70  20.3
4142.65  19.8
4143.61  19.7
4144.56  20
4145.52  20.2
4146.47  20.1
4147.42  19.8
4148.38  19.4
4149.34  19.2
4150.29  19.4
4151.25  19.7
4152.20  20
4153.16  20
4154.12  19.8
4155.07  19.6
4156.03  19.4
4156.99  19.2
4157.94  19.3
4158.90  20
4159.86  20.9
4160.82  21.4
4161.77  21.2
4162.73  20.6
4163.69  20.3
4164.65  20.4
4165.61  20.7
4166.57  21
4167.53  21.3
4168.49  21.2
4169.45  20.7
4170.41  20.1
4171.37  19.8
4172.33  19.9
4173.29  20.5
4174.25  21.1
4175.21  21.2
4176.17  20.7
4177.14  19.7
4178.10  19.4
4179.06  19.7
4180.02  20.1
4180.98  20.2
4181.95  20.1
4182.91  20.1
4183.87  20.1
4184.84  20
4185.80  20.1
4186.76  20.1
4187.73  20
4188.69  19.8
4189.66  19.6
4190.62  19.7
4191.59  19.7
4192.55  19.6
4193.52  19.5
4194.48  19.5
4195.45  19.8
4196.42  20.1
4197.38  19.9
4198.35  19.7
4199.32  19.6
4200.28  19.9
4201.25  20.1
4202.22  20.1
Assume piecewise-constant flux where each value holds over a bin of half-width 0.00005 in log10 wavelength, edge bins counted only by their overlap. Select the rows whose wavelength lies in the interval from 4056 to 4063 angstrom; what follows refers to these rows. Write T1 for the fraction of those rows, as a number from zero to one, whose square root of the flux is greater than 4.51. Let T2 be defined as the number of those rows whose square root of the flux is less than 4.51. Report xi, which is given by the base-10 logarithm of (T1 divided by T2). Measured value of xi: -0.4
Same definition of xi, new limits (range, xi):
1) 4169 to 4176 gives -0.7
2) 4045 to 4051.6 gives -0.7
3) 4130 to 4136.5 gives -1.2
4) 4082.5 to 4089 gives -1.0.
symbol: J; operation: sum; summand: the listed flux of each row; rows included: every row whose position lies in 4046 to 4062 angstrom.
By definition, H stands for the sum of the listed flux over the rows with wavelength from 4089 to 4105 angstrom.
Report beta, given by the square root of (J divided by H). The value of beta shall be 1.082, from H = 298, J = 349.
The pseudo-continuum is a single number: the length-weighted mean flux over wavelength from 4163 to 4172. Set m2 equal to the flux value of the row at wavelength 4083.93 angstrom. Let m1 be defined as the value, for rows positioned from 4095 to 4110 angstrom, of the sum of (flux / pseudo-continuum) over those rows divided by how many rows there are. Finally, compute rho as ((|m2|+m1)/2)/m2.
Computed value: 0.520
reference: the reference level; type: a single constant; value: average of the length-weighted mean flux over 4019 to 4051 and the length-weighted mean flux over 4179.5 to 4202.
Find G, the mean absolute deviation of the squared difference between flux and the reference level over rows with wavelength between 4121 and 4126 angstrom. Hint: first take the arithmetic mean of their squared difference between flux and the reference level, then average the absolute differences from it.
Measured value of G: 0.9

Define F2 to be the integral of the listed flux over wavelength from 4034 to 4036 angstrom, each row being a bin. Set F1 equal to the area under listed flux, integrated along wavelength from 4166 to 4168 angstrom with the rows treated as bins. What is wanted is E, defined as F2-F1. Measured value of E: -2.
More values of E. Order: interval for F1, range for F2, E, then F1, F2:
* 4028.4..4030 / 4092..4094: 8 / 33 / 40.4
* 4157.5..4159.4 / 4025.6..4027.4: 0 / 37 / 37.5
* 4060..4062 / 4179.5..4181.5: -1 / 41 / 40.2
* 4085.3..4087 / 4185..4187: 6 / 35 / 40.3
